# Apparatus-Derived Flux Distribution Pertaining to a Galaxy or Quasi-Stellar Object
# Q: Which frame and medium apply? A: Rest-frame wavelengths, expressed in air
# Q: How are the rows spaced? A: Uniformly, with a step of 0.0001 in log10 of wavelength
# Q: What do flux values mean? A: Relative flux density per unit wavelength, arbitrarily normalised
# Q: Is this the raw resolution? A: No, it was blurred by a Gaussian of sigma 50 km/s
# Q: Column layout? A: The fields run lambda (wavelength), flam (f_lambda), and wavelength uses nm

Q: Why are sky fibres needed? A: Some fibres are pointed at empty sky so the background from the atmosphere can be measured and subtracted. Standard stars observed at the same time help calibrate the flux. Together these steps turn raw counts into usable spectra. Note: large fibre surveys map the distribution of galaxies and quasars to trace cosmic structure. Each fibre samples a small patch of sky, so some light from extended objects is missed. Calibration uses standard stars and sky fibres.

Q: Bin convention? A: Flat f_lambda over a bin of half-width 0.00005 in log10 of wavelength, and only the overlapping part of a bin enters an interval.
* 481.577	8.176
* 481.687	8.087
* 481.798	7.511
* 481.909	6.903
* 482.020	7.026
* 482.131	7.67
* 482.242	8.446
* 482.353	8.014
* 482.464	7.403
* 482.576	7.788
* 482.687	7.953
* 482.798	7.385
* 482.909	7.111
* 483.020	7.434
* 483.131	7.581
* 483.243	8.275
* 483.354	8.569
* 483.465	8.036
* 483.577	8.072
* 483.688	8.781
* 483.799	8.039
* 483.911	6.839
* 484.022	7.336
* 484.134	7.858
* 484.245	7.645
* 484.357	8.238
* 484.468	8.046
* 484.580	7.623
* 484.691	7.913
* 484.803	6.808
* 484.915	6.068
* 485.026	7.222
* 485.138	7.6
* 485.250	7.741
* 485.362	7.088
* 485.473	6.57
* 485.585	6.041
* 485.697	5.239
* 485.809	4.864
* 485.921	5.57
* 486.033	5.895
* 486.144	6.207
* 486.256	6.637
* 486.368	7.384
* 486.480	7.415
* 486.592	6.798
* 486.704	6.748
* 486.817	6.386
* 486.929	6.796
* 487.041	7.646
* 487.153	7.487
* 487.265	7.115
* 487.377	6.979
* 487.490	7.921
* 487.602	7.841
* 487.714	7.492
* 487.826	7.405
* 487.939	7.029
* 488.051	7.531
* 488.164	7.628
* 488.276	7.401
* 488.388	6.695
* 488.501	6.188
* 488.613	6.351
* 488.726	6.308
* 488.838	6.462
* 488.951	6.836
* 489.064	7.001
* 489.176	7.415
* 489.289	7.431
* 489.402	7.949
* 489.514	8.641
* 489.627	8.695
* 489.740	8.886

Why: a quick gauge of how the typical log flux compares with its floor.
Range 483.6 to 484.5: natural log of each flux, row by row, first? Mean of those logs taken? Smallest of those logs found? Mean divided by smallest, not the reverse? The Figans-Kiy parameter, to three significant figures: 1.07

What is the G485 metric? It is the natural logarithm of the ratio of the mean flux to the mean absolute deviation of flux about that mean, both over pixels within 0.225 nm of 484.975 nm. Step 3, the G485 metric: 2.66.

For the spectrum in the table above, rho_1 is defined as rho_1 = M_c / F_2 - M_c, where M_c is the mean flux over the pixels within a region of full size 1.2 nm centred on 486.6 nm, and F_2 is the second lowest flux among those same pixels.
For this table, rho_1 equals -5.8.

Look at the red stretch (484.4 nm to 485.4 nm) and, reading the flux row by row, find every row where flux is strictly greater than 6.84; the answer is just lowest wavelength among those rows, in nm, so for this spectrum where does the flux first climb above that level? 484.468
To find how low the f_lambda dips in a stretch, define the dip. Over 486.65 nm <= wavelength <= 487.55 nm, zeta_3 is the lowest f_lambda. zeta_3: 6.386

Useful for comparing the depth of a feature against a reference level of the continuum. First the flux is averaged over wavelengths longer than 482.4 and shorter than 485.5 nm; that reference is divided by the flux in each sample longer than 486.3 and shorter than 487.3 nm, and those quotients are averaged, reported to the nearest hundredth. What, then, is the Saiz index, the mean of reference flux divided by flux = 1.08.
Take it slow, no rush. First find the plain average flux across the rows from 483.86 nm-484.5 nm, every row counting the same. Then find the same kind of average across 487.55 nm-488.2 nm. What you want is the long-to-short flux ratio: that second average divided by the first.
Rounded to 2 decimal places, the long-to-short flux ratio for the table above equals 0.98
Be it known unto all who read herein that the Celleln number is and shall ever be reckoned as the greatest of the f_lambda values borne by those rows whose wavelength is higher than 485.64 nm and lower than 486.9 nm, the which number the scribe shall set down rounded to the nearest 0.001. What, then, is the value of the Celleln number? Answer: 7.415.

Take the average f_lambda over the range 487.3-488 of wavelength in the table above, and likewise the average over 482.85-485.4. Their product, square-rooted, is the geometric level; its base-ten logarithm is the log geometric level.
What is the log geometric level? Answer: 0.878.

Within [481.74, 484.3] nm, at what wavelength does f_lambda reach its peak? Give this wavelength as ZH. 483.688 nm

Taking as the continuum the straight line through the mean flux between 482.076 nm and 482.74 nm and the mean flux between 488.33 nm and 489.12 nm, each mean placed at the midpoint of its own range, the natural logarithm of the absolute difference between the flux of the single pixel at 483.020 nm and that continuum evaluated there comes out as -1.2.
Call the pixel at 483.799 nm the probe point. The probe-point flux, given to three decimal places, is 8.039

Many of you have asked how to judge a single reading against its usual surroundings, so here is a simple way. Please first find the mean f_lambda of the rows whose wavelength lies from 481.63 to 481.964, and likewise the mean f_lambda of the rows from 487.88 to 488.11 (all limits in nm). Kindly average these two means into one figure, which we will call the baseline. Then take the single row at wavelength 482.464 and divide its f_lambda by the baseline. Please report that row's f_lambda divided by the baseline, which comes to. 1.00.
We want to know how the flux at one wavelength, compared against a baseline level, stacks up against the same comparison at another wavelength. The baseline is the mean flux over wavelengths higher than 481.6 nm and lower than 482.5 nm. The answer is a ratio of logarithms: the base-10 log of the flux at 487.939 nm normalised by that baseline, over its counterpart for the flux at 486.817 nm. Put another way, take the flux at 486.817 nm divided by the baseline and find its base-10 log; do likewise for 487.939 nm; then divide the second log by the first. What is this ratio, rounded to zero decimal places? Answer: 0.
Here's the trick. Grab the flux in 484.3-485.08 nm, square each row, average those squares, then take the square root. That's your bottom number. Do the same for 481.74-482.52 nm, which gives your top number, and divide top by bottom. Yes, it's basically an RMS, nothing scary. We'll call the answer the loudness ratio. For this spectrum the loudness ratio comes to 1.02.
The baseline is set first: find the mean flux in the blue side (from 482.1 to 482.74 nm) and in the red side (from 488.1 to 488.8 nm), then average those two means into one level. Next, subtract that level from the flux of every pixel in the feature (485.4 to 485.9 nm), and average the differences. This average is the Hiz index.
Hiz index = -1.6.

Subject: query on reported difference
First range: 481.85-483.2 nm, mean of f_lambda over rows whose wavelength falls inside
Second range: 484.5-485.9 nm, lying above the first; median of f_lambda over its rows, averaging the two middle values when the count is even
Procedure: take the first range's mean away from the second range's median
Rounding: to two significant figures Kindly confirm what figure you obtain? -0.61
